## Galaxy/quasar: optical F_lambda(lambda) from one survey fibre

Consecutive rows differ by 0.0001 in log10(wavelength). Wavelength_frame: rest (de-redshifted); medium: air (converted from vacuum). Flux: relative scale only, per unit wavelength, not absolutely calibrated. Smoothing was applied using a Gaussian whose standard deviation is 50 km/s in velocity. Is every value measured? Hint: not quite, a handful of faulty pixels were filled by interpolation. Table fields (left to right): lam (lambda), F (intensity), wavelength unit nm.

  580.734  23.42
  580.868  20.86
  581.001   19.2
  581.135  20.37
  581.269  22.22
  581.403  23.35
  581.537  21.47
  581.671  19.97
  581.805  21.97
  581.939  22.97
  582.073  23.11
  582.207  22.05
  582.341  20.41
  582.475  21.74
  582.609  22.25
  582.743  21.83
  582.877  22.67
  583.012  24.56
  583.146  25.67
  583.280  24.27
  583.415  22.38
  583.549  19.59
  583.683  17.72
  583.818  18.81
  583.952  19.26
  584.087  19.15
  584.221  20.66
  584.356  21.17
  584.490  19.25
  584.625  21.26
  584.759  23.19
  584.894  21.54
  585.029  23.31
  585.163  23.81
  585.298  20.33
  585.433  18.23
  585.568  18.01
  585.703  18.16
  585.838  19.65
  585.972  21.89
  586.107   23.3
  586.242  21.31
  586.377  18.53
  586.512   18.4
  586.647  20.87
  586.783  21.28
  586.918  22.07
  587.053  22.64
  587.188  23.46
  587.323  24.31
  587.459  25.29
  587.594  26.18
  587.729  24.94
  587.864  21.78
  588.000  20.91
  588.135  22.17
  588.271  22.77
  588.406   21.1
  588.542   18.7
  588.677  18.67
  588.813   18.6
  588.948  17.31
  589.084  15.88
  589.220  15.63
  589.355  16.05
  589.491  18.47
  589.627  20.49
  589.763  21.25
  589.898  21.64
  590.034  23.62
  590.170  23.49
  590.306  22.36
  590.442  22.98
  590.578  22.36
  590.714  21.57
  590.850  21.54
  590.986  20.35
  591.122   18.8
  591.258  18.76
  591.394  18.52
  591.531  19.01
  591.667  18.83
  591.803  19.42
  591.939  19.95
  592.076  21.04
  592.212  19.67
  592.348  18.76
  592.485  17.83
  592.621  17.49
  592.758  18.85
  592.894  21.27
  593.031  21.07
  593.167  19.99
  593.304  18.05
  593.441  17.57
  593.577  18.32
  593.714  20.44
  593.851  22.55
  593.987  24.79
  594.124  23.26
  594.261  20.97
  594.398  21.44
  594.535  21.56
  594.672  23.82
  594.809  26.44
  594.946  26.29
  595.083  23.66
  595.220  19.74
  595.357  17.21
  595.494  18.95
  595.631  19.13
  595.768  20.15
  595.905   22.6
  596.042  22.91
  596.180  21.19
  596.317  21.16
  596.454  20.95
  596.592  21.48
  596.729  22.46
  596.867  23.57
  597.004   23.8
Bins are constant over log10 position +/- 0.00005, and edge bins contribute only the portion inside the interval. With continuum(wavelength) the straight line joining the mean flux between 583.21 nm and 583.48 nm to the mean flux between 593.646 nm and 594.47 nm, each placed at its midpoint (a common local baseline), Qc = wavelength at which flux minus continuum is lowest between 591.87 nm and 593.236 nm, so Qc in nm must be 592.621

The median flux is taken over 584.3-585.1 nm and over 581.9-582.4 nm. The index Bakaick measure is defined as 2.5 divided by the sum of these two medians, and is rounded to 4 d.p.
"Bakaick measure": 0.0569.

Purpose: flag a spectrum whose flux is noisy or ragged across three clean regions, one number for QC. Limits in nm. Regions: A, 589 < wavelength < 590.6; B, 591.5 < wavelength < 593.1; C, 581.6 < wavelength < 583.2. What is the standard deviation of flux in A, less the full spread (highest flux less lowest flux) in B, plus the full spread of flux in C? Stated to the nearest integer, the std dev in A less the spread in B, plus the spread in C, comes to 5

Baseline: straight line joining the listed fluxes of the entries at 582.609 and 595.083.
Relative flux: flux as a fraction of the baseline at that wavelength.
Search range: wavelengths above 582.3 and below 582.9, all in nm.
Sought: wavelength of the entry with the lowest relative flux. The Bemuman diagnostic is 582.341 nm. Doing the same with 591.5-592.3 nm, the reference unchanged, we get 591.667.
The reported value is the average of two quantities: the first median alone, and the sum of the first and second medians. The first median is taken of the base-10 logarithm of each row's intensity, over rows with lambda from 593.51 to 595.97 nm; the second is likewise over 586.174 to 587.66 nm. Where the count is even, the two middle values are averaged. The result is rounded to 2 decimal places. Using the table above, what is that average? 2.00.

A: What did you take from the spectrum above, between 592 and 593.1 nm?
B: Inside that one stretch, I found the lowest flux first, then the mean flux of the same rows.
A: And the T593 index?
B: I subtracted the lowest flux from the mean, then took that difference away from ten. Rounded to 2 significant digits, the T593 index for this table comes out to 8.0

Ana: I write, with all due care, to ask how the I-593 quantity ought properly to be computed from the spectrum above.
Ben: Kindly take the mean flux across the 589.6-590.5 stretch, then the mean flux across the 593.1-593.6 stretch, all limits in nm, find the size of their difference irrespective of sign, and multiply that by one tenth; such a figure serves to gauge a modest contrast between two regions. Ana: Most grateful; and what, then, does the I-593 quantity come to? 0.38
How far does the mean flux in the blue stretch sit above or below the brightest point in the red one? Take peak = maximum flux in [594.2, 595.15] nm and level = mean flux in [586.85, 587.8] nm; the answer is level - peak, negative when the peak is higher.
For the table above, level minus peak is -2.3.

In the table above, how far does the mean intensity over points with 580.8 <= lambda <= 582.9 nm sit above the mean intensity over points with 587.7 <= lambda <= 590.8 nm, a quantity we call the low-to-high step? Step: 1.1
